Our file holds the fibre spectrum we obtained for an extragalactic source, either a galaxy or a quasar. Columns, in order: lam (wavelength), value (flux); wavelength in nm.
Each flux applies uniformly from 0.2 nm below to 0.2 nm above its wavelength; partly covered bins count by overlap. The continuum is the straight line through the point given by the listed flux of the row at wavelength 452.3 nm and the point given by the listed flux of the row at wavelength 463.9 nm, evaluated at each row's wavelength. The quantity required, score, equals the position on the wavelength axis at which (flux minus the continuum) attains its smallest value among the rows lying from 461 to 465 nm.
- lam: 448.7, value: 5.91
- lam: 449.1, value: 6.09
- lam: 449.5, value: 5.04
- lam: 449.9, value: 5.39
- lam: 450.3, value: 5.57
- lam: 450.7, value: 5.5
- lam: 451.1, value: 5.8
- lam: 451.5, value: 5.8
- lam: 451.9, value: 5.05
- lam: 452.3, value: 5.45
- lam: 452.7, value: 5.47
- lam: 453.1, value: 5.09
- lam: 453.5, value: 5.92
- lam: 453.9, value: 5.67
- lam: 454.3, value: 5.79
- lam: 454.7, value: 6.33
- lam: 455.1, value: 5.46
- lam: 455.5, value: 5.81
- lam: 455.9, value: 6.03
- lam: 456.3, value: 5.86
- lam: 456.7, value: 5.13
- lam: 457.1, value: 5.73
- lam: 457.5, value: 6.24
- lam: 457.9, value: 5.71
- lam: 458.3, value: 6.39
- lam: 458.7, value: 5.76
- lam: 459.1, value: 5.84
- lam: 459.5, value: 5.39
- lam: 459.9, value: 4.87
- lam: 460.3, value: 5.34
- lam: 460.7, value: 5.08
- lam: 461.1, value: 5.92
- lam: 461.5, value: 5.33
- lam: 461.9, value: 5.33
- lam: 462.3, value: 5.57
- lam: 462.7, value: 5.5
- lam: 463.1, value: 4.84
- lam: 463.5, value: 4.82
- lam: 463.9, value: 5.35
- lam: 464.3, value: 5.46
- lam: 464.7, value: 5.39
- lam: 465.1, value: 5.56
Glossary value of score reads 463.5 nm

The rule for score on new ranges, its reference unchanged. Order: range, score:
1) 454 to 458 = 456.7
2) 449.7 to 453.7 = 451.9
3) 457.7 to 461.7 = 459.9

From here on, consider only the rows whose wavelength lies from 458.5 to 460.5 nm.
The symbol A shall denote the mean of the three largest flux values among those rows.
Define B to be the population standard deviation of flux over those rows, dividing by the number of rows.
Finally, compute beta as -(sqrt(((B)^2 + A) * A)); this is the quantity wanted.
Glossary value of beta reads -5.72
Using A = 5.66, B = 0.35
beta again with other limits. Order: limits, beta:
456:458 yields -6.01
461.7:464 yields -5.52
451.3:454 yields -5.84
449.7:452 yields -5.76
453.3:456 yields -6.13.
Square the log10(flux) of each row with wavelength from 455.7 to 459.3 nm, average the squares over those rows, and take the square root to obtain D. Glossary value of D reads 0.767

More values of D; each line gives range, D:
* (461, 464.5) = 0.728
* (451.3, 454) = 0.740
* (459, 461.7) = 0.732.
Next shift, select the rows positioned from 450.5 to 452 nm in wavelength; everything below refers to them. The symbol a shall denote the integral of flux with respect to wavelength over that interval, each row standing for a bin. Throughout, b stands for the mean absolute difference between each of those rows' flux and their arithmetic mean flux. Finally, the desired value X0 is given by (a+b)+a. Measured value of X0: 17.0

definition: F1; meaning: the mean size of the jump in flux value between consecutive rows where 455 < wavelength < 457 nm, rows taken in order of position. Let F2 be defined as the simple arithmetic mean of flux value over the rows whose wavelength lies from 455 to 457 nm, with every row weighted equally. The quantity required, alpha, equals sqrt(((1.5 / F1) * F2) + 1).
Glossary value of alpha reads 4.9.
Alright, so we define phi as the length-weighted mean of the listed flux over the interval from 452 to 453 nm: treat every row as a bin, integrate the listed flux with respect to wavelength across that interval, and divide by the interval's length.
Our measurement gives 5.38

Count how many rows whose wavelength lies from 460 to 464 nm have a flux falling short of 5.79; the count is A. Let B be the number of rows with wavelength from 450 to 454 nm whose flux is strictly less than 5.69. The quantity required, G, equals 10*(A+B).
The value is 160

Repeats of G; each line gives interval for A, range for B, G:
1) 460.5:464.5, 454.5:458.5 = 110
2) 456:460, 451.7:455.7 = 120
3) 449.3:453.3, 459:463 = 160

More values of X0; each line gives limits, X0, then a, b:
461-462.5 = 16.7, 8.3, 0.21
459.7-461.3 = 17.3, 8.5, 0.33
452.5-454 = 16.8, 8.3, 0.26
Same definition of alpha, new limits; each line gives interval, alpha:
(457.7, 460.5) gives 4.3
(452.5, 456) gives 4.5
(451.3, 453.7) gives 4.3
